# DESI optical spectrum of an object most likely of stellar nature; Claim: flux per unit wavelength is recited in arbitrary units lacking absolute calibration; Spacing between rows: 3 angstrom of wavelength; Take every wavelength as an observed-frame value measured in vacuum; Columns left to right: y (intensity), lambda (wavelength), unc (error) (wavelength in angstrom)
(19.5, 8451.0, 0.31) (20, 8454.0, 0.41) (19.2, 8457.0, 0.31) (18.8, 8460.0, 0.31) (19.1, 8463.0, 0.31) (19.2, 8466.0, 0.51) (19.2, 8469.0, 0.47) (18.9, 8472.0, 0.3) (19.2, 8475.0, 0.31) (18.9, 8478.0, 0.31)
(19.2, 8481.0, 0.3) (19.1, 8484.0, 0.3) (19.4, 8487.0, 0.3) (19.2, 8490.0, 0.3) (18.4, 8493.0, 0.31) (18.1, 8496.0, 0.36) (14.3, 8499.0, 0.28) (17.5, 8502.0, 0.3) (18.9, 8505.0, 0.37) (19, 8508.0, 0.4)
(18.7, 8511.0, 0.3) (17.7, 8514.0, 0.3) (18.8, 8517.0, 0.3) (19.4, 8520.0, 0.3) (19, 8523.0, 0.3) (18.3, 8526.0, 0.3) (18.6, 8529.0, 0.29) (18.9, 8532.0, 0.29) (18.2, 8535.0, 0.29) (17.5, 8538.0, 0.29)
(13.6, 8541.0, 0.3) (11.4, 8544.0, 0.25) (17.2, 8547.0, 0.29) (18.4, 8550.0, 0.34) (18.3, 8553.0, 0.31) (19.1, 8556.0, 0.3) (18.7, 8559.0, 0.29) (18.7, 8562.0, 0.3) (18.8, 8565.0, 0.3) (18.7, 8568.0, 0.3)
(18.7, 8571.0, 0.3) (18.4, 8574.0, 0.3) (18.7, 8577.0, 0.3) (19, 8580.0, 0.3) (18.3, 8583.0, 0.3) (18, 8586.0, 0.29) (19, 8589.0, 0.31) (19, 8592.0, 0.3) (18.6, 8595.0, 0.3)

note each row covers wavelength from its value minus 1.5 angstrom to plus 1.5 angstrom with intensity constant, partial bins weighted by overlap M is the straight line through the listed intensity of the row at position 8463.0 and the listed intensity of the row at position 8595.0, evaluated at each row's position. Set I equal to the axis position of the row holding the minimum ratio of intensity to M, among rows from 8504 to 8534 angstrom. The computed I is 8514.0 angstrom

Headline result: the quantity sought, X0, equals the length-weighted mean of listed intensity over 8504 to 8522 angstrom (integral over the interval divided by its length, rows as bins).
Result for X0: 18.8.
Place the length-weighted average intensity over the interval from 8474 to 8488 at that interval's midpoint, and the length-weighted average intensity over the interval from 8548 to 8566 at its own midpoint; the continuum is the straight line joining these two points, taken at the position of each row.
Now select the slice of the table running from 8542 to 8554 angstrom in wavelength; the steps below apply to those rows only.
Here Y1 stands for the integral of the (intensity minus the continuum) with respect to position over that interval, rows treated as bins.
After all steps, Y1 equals -30.7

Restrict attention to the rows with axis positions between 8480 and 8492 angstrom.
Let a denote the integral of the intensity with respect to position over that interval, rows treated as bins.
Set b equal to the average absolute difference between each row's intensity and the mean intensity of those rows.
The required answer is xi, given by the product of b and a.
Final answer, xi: 20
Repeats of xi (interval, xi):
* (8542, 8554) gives 477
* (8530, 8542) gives 357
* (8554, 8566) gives 31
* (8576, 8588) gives 78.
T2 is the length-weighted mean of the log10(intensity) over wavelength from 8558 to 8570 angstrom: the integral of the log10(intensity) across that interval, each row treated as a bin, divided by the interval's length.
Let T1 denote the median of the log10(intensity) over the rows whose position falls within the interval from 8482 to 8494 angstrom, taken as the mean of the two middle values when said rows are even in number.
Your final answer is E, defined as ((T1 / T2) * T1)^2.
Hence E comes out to 1.67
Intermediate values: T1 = 1.28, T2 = 1.272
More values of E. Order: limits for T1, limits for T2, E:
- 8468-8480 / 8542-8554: 1.86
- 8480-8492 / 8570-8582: 1.68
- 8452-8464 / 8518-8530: 1.66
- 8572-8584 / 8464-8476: 1.58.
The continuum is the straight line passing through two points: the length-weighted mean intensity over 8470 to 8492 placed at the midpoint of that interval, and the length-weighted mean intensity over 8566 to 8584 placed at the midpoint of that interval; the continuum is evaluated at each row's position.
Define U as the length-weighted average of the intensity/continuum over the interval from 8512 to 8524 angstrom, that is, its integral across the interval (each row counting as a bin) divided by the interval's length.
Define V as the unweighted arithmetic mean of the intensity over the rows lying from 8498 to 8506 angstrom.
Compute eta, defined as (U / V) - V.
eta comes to -16.8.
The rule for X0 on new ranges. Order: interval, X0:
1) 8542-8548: 14.0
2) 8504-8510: 18.9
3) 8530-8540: 18.0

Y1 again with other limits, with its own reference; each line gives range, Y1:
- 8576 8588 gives 0.8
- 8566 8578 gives 1.3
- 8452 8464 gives -0.2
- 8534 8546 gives -43.3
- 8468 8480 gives -1.8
